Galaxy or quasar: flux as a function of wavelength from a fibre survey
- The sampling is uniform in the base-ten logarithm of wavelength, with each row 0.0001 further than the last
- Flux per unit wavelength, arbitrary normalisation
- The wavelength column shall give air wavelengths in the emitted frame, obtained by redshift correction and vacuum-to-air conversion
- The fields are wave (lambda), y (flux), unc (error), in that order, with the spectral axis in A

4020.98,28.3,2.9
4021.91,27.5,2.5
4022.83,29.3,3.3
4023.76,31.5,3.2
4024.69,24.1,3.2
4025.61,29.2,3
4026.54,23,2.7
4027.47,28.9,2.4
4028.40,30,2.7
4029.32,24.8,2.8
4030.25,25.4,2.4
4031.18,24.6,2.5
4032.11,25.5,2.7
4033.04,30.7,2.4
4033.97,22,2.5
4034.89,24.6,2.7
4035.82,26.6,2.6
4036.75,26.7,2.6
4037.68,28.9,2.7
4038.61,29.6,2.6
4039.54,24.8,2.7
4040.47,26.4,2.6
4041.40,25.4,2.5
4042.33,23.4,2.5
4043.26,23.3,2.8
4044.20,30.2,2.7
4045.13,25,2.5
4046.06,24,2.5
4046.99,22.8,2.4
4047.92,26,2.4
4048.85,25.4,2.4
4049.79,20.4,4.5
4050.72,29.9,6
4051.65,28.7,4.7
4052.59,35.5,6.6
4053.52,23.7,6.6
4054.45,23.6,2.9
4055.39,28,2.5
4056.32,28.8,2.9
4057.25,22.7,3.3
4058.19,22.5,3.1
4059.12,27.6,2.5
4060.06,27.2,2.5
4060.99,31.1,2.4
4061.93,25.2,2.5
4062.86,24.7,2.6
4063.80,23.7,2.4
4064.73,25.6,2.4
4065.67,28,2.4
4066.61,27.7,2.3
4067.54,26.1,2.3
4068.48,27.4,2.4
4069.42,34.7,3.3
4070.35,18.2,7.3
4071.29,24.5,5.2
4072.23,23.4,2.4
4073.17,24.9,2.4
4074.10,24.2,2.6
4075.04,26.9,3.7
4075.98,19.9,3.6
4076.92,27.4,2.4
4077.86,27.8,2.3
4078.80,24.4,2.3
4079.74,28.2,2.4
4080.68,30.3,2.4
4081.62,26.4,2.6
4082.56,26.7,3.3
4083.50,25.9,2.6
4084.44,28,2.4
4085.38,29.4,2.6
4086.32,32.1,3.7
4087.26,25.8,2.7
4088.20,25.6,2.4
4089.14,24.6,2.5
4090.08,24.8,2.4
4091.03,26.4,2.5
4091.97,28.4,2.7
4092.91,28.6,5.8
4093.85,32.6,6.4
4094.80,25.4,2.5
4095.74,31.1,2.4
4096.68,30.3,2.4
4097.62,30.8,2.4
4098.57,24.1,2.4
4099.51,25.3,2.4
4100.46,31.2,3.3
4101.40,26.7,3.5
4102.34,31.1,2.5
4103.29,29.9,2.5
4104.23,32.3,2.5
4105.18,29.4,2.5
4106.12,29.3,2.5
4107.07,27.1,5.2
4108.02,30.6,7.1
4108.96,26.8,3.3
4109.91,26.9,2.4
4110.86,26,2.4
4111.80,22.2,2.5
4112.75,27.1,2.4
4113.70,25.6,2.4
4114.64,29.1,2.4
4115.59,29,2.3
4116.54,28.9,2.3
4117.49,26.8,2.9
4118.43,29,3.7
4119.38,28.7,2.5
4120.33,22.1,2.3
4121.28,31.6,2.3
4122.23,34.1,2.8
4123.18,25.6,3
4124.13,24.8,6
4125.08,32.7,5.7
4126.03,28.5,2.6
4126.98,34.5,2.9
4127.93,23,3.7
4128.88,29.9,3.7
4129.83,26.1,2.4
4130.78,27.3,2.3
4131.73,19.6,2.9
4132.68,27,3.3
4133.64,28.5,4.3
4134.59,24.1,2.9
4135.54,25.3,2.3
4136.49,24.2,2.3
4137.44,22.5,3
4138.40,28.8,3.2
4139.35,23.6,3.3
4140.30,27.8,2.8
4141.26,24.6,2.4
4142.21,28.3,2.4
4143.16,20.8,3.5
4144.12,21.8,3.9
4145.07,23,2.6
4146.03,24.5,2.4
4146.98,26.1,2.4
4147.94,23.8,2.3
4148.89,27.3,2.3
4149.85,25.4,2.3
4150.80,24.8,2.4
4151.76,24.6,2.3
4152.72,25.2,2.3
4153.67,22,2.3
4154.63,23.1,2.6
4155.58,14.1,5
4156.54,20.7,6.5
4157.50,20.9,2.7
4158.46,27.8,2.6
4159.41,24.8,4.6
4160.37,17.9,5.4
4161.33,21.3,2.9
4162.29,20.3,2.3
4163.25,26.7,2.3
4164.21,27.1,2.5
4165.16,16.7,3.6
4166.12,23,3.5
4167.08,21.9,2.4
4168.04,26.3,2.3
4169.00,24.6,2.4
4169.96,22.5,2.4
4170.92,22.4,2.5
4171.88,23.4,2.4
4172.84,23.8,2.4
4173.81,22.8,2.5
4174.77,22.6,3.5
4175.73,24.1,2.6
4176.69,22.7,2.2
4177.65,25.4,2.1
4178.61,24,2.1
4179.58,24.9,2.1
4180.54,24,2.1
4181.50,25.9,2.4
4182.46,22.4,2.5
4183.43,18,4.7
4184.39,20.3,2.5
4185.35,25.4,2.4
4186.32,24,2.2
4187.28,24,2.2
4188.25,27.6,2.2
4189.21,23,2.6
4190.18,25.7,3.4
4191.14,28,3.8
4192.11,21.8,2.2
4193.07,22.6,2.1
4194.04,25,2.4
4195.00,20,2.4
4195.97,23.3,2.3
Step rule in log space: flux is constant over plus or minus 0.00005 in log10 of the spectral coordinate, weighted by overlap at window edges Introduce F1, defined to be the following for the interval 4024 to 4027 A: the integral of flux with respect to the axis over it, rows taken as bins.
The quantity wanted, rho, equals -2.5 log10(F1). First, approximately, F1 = 78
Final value -4.73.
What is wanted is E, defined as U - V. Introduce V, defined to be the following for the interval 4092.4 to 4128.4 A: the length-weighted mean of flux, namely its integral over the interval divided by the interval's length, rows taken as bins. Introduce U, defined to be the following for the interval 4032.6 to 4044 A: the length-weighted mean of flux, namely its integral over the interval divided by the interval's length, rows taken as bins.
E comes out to -2.3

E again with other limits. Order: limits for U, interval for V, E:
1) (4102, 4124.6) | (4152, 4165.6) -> 5.9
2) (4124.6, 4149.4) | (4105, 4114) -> -1.1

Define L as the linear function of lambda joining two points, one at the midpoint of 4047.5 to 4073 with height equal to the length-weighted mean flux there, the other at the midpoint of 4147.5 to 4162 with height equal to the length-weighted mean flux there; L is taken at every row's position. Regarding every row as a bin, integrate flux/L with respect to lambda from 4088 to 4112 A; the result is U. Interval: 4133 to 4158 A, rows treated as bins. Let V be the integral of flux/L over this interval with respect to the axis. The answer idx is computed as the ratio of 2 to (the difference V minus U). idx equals -1.7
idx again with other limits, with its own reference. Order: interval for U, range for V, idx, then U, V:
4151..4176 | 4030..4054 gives -1.1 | 25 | 23.3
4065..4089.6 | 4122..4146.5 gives 1.2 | 25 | 27.1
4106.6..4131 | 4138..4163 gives -0.8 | 28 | 25.6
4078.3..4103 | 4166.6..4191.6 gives -8.0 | 27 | 27.1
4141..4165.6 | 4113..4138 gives 0.6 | 25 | 28.5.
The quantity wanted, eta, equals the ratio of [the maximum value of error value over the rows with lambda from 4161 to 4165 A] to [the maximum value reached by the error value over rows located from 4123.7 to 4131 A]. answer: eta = 0.5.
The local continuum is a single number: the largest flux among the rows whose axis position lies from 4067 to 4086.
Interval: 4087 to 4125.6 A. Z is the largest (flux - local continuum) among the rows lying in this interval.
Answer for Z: -0.6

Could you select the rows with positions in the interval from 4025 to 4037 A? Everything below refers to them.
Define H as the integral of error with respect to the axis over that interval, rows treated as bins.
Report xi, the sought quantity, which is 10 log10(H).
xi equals 15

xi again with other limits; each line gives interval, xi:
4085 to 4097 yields 16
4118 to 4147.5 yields 20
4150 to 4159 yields 15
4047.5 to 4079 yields 20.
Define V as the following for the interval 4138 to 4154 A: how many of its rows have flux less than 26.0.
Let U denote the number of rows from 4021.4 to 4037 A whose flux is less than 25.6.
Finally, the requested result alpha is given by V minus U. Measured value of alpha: 4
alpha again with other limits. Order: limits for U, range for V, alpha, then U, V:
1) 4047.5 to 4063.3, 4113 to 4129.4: -3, 8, 5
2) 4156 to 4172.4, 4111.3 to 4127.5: -8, 13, 5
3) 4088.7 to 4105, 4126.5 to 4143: 3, 5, 8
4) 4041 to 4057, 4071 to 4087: -3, 10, 7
